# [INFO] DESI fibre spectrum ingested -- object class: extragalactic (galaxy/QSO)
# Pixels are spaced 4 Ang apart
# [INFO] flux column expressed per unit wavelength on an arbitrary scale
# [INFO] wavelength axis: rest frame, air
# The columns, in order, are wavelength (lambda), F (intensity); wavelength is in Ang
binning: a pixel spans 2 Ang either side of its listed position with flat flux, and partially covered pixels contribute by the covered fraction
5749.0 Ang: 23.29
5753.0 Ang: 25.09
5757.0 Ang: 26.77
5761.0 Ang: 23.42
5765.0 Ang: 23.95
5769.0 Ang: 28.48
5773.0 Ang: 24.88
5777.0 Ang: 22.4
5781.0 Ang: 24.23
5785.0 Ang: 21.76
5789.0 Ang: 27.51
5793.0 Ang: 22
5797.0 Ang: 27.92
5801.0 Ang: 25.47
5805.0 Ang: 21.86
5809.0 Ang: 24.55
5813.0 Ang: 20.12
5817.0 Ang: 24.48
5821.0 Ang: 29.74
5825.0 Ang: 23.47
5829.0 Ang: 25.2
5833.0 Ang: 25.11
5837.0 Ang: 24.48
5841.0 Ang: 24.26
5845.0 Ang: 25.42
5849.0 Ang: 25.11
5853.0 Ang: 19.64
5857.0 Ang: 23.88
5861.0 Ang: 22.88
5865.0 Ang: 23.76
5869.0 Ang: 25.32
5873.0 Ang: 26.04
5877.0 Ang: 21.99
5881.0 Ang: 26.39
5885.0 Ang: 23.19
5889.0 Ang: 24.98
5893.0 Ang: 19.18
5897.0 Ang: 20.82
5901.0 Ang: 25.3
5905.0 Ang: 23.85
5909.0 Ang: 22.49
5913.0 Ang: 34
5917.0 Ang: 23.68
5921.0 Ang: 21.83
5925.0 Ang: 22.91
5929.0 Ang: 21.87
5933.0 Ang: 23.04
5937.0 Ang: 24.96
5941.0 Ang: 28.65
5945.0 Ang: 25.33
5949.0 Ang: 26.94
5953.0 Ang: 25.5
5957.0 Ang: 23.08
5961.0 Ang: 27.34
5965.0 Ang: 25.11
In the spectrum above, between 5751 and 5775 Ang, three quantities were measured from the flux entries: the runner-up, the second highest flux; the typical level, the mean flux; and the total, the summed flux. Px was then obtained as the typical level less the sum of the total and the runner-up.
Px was -154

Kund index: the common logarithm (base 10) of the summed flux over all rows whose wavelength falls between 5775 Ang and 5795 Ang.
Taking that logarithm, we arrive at 2.07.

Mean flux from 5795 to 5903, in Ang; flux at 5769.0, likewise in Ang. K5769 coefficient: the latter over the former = 1.18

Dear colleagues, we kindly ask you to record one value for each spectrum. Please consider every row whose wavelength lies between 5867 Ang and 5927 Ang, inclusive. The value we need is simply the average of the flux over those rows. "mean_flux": 24.1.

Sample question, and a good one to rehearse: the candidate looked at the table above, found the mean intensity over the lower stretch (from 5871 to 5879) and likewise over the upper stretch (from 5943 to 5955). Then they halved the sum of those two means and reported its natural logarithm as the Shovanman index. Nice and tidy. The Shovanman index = 3.22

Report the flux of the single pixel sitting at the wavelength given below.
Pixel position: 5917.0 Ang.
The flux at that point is 23.68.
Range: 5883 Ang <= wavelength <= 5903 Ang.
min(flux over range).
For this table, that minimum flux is 19.18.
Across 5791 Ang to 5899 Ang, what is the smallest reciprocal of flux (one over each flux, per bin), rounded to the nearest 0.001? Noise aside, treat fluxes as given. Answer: 0.034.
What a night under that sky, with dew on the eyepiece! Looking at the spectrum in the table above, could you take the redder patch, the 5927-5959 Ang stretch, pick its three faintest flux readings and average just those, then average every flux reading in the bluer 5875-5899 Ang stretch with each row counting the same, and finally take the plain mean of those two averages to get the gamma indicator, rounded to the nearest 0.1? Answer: 22.7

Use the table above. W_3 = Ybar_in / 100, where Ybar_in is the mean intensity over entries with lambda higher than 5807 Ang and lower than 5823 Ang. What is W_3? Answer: 0.247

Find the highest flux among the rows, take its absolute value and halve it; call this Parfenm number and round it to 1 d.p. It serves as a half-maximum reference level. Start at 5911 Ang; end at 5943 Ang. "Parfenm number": 17.0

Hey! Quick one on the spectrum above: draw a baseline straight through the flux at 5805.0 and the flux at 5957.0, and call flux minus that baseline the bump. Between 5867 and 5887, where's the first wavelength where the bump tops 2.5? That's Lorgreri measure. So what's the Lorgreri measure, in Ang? 5869.0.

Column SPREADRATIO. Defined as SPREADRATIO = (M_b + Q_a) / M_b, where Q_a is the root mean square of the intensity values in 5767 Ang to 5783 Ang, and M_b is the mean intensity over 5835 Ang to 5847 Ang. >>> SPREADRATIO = 2.02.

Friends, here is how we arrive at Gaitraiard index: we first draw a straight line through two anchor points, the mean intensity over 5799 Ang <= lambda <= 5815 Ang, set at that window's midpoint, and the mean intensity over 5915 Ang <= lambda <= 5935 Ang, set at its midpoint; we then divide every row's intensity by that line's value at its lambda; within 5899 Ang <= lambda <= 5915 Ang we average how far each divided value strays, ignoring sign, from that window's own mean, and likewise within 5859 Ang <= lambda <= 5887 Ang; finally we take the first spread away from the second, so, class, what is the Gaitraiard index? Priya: -0.10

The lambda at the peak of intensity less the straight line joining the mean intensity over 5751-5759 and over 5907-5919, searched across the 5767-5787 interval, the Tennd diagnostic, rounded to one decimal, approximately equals 5769.0 Ang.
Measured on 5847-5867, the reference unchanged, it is 5849.0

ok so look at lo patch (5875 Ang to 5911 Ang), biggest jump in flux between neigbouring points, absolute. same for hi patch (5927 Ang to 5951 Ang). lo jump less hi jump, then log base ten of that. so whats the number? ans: 0.32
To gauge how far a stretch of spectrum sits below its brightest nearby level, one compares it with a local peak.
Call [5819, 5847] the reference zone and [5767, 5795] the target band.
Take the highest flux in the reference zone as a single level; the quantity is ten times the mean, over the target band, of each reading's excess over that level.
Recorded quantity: -53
